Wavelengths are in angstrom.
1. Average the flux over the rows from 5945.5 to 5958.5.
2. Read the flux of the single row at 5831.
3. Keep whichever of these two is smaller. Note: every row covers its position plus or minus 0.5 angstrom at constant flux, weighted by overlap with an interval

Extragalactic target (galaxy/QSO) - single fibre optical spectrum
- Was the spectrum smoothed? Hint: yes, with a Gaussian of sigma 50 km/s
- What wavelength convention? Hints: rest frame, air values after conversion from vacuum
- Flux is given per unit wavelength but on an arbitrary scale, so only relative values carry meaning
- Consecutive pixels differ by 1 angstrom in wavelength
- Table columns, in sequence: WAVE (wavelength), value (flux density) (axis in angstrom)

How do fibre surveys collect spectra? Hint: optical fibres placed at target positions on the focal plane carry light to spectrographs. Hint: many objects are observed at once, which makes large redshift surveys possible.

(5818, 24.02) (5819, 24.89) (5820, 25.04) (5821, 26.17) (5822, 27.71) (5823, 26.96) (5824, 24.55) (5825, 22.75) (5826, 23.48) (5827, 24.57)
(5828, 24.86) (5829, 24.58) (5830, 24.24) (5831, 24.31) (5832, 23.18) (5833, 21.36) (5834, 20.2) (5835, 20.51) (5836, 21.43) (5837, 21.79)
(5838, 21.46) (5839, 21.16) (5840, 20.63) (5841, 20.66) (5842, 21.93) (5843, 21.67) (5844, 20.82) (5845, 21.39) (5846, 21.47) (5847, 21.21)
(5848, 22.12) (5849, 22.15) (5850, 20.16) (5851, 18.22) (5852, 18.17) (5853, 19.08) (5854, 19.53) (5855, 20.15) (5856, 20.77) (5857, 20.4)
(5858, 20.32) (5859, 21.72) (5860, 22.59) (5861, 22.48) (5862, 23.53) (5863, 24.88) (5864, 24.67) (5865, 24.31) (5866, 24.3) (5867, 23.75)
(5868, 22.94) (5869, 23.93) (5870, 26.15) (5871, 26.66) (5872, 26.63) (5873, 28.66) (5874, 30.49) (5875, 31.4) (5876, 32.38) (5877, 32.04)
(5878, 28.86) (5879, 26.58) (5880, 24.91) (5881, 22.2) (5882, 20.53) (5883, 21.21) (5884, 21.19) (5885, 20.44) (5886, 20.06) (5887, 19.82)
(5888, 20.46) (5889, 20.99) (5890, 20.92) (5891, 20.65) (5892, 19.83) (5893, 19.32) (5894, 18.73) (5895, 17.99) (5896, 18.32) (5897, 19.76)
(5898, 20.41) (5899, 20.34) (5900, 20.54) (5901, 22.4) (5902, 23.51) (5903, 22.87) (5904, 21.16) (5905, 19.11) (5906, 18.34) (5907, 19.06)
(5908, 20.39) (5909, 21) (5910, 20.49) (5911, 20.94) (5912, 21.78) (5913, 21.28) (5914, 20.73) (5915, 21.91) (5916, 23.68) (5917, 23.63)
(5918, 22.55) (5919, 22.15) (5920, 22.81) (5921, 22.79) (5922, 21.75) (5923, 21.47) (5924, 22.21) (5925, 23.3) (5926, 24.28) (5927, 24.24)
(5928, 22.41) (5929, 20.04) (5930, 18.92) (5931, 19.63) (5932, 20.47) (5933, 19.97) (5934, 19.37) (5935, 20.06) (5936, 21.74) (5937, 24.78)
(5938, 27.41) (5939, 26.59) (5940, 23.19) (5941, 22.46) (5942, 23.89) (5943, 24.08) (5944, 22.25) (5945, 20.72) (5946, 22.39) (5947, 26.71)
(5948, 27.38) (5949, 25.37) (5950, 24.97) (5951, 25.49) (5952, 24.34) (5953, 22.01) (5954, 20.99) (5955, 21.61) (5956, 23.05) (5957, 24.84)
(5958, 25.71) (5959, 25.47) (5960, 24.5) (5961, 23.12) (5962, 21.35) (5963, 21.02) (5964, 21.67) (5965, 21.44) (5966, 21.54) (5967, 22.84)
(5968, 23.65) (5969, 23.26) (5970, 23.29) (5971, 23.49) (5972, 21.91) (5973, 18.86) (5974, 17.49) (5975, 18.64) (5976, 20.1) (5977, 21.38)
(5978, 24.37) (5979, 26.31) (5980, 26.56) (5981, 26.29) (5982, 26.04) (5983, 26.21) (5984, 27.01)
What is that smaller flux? 24.2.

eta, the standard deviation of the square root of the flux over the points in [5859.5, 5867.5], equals 0.09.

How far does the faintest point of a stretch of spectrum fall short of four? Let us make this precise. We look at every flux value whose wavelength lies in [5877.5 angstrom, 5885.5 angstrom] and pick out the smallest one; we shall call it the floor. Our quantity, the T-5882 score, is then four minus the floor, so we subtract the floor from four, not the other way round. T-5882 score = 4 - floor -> -16.4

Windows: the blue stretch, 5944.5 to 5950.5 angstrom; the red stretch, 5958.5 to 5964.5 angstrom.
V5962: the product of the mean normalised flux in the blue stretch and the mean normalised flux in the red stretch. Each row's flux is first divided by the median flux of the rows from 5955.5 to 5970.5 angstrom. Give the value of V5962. 1.05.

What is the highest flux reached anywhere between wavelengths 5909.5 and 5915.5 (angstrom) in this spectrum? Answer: 21.91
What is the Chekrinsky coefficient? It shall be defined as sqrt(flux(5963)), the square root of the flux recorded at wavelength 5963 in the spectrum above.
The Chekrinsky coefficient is 4.58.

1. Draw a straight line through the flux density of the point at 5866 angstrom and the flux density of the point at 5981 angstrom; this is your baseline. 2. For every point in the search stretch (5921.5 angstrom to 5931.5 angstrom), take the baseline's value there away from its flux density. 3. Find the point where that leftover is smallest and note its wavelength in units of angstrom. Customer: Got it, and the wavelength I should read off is 5930 angstrom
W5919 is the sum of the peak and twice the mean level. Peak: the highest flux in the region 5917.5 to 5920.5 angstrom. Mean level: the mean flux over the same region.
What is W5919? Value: 68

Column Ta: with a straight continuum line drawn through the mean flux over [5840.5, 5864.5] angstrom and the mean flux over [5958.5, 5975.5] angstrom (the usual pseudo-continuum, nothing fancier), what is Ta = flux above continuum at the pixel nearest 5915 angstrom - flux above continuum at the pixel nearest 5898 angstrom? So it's 1.4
